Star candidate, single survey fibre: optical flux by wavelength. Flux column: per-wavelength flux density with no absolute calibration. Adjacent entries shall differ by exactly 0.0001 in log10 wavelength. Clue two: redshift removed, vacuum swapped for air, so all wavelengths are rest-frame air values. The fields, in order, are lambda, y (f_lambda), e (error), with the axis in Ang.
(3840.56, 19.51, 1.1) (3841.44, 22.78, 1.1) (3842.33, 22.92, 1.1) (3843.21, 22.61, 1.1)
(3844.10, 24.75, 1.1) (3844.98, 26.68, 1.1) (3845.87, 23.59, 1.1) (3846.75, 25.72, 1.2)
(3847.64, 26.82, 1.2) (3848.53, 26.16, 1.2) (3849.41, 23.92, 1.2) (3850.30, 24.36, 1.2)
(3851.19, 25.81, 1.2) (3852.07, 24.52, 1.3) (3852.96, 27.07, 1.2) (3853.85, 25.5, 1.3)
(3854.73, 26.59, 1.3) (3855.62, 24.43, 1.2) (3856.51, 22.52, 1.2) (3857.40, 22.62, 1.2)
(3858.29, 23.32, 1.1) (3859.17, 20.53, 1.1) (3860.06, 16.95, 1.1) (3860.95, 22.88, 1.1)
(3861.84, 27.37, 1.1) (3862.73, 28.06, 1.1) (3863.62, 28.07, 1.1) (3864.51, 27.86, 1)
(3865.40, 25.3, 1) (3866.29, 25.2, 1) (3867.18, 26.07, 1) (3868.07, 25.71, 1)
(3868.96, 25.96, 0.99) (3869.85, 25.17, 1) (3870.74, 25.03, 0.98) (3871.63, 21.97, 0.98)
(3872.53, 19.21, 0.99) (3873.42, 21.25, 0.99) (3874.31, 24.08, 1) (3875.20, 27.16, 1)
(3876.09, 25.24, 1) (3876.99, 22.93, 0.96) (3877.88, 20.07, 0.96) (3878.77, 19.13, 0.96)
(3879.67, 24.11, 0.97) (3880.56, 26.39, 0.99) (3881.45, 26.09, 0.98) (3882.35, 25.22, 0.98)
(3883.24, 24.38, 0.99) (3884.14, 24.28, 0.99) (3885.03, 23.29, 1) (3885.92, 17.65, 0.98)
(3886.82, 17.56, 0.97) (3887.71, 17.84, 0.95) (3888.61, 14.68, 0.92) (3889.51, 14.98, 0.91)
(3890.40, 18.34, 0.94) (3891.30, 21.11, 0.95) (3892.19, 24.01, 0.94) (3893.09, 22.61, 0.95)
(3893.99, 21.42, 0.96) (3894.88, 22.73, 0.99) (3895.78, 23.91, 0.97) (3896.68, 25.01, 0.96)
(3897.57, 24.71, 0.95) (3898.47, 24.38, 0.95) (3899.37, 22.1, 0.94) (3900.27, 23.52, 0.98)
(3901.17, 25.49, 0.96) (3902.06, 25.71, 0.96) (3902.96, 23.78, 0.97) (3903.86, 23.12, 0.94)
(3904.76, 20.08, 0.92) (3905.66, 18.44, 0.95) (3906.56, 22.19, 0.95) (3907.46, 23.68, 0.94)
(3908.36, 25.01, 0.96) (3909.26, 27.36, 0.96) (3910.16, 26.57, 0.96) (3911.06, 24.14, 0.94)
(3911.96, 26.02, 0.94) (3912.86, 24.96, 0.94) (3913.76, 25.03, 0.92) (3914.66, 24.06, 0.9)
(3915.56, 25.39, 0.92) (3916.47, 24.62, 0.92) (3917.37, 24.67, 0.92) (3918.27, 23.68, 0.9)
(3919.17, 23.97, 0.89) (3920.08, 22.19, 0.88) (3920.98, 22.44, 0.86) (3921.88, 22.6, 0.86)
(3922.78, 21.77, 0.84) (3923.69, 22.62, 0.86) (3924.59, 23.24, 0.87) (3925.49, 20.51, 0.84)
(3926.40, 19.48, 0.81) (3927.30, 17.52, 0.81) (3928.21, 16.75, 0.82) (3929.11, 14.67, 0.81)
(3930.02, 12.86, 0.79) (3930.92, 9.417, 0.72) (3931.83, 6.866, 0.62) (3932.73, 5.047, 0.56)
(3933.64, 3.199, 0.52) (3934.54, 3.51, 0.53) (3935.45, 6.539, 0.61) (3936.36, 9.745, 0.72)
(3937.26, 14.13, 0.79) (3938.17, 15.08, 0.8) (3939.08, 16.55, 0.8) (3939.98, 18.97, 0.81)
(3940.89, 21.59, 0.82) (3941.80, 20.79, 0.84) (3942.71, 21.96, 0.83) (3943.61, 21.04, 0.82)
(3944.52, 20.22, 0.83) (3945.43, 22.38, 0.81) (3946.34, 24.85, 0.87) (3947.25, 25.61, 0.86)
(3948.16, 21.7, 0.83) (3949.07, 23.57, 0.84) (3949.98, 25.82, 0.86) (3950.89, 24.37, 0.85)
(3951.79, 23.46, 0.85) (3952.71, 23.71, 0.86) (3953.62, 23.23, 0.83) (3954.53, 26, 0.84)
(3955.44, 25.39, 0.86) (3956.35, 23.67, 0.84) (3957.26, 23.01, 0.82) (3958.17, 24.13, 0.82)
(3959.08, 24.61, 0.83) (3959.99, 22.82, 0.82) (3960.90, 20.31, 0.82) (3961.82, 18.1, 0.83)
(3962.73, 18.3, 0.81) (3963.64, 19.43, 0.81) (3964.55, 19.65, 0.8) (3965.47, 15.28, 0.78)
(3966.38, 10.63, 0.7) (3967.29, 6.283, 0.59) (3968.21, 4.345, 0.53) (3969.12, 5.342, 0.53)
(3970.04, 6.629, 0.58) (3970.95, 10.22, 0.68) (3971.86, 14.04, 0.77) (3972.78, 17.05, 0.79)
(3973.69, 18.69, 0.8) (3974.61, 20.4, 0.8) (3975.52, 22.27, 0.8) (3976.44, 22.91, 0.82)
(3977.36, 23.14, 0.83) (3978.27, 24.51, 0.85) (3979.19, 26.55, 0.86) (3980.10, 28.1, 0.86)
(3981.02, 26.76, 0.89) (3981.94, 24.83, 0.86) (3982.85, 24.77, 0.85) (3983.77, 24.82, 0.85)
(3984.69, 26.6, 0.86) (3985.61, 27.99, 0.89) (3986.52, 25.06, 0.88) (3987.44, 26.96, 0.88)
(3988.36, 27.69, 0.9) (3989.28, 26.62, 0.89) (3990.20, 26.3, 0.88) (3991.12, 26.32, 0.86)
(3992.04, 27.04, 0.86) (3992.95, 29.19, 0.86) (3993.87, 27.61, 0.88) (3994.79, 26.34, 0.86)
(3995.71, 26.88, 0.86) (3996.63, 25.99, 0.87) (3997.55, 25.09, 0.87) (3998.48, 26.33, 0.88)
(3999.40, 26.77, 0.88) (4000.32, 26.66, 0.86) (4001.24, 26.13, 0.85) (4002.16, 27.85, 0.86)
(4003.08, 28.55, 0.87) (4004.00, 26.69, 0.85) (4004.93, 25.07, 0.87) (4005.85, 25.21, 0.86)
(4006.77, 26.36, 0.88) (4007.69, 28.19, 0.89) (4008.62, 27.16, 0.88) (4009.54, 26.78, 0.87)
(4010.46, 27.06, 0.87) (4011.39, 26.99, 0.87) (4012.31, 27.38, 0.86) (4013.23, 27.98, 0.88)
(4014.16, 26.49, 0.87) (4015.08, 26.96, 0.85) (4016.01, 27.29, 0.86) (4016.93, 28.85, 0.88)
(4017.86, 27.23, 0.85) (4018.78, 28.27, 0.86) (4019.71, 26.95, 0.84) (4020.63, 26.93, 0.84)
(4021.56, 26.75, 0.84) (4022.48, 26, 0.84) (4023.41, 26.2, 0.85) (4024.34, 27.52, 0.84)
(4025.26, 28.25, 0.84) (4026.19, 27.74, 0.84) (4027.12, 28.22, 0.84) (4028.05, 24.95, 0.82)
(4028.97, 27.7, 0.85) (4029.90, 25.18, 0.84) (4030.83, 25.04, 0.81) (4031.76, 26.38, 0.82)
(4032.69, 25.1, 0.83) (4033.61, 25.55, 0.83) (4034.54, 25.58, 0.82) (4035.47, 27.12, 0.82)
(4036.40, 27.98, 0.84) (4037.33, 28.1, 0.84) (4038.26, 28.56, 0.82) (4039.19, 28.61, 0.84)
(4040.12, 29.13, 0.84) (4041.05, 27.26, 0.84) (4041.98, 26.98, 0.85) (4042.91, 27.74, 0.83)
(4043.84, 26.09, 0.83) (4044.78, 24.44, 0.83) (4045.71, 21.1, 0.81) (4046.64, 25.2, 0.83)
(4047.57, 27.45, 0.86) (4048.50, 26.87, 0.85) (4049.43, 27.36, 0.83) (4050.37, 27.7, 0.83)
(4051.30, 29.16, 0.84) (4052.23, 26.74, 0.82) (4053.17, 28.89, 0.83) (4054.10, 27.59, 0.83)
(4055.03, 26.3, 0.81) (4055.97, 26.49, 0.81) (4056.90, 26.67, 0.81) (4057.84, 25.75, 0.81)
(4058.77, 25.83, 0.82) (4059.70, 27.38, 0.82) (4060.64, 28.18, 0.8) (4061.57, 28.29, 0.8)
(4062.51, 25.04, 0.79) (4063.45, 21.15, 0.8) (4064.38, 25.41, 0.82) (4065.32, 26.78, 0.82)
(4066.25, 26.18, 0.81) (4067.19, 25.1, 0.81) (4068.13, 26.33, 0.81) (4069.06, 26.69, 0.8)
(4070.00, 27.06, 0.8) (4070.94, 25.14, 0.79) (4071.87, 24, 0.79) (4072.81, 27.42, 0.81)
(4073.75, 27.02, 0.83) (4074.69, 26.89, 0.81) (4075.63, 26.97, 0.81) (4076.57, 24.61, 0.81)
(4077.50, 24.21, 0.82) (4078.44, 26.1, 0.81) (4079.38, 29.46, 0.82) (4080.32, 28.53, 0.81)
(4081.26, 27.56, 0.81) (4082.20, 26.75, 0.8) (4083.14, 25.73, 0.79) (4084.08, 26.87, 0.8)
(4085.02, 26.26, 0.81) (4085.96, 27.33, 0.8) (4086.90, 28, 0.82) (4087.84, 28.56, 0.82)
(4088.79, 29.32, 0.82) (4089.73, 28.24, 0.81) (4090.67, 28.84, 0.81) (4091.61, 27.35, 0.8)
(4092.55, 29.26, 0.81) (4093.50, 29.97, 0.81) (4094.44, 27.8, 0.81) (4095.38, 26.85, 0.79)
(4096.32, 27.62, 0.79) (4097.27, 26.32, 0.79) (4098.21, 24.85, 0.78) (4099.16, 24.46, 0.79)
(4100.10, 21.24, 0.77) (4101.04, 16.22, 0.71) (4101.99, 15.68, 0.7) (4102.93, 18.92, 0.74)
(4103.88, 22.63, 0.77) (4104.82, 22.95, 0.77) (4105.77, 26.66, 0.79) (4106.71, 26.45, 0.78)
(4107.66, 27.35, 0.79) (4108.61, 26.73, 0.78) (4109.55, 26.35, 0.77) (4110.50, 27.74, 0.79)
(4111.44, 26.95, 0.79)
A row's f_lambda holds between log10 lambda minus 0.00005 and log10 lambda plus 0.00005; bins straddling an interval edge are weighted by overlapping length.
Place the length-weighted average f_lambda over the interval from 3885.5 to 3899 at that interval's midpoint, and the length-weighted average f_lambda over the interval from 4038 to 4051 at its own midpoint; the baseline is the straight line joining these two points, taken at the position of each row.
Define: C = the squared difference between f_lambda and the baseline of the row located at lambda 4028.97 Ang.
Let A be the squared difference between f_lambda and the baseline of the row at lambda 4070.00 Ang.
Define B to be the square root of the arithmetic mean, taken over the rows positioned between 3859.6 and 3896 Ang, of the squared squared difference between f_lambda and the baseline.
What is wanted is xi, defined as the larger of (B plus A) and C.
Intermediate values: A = 0.5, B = 30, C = 2.4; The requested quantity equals 30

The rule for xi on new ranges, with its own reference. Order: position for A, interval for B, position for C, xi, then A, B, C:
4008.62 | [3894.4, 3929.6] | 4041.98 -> 19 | 3.3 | 16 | 0.1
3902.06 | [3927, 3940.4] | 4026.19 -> 212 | 21.0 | 191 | 2.9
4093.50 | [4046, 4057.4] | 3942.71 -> 3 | 1.7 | 2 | 0.6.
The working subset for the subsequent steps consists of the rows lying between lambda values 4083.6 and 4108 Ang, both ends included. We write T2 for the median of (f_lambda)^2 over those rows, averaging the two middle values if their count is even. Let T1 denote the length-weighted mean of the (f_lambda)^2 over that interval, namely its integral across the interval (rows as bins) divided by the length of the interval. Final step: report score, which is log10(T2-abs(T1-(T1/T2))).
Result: 1.7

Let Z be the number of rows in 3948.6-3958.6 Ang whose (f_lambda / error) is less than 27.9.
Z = 2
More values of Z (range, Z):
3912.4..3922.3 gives 11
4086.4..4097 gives 0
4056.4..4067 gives 1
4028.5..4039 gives 0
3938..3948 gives 9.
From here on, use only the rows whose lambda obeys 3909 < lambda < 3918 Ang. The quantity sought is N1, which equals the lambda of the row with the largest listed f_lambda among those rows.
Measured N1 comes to 3909.26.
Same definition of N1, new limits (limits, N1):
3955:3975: 3955.44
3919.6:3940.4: 3924.59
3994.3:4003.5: 4003.08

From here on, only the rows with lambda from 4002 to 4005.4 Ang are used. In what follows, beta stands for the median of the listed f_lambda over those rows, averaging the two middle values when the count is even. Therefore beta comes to 27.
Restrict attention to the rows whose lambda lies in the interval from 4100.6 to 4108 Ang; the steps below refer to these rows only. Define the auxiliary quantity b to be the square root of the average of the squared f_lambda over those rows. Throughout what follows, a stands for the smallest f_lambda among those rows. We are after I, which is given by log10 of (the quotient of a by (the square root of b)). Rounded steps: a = 15.68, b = 22.5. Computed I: 0.52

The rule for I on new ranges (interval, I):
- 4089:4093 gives 0.71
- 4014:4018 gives 0.70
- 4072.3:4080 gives 0.67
